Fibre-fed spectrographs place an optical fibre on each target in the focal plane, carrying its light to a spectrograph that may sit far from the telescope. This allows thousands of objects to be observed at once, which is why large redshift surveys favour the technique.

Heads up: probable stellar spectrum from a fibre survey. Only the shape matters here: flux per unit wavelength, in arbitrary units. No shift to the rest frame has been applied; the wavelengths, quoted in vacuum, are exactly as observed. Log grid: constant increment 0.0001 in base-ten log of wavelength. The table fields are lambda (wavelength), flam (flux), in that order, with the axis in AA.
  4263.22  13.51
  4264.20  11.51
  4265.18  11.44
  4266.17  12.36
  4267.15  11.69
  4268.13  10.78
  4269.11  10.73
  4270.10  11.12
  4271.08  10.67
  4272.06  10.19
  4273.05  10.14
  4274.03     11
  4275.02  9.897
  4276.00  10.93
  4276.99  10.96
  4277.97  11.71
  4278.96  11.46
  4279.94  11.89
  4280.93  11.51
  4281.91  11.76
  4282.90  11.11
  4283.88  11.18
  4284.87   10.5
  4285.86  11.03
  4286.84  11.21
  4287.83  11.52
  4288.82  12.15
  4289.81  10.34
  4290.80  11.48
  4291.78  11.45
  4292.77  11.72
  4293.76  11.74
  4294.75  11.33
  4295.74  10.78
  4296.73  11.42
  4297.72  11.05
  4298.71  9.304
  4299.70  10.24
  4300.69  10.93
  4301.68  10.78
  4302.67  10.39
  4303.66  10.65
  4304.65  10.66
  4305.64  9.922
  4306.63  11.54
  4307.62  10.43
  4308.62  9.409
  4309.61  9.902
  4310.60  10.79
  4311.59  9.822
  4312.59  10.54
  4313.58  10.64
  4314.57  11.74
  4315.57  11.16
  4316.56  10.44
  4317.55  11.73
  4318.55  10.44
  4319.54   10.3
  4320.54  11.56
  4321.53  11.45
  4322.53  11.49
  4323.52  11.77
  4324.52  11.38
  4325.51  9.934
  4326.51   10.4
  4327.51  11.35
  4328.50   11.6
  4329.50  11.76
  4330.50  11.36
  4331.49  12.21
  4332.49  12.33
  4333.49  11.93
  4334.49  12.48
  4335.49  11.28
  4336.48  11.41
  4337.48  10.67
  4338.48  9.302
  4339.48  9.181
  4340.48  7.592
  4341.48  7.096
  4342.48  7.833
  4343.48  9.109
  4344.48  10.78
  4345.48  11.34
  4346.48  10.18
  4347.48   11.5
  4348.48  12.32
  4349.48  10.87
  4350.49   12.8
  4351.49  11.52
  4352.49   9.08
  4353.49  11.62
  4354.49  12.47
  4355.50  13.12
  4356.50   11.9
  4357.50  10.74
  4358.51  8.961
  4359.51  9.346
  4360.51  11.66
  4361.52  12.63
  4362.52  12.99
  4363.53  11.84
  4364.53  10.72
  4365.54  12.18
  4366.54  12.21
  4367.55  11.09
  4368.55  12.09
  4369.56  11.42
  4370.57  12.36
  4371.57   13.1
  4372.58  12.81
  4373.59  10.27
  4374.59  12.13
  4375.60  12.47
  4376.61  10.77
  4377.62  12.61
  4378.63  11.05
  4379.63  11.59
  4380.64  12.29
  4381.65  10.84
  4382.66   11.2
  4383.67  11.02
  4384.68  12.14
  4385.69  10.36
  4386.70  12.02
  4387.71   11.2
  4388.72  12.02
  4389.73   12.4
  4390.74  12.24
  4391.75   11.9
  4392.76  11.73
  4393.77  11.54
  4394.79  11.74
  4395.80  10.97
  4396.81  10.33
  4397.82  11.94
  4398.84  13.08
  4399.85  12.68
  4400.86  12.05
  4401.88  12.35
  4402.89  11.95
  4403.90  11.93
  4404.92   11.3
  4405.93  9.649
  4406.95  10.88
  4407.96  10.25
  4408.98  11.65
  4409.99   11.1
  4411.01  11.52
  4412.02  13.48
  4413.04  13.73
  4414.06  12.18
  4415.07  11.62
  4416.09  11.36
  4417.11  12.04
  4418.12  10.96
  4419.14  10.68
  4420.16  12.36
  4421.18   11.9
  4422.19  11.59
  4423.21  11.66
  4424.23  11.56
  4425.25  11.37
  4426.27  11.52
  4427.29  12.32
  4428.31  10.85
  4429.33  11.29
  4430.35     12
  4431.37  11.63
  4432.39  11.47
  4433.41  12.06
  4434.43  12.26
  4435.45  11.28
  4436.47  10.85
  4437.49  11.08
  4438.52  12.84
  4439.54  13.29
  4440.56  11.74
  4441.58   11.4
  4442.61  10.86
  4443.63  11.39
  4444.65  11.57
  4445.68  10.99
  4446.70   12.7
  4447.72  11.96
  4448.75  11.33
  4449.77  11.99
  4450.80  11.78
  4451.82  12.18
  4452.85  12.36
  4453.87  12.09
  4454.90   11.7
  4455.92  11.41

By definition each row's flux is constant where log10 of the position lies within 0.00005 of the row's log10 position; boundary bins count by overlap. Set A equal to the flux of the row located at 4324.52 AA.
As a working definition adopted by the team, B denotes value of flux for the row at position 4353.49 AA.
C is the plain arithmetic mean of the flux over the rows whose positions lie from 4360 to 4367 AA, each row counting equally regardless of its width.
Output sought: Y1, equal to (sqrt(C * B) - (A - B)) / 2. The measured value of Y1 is 6.0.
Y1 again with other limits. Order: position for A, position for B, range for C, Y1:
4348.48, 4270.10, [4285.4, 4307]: 4.9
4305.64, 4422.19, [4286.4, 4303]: 6.5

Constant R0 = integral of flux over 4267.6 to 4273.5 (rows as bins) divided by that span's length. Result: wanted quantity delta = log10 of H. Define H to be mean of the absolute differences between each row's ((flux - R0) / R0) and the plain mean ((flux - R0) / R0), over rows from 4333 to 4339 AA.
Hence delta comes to -1.1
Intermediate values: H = 0.07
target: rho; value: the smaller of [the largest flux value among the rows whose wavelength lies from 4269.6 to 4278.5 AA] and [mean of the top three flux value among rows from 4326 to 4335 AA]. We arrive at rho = 11.7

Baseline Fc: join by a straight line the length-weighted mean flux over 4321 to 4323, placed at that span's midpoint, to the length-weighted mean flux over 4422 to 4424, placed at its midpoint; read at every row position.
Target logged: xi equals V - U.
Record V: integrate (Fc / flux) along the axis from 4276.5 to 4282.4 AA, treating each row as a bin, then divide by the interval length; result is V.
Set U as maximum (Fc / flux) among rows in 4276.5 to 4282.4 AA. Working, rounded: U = 1.04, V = 0.99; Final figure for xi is -0.05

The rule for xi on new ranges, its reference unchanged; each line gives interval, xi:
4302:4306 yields -0.06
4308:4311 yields -0.07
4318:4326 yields -0.11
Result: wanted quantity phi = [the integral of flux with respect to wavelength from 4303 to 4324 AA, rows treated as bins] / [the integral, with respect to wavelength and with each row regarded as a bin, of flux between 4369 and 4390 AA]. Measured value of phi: 0.92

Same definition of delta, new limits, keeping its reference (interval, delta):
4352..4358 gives -1.0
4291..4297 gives -1.7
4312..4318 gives -1.3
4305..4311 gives -1.3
